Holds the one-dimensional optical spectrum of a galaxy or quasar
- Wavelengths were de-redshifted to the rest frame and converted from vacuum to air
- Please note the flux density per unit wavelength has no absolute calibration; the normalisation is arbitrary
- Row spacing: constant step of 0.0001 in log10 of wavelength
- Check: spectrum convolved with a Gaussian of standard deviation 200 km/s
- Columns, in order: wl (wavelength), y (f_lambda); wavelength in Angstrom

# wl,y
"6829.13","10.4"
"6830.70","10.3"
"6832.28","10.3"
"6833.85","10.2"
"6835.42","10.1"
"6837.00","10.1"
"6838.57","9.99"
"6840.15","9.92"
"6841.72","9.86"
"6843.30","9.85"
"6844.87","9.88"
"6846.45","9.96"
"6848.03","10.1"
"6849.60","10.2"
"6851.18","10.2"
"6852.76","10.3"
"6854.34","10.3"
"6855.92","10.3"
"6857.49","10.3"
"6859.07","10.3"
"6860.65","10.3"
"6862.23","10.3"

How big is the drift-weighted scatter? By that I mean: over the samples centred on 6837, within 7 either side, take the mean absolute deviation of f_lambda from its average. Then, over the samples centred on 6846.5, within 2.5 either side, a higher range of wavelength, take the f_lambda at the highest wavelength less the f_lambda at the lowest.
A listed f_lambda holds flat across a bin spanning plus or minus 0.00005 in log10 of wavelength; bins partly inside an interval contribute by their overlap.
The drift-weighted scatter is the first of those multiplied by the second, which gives 0.032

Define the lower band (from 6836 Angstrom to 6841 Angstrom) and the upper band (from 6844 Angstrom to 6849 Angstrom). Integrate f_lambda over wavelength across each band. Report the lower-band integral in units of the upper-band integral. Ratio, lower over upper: 1.00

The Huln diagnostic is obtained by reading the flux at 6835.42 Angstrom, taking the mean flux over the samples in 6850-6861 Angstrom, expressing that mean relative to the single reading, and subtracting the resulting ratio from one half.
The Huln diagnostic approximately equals -0.518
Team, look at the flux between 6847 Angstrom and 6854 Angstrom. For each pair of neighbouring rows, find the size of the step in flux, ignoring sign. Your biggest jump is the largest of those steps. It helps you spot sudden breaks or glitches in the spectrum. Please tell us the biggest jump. 0.100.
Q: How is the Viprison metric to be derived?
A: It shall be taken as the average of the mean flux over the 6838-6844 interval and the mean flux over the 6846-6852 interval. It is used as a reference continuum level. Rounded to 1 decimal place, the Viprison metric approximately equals 10.0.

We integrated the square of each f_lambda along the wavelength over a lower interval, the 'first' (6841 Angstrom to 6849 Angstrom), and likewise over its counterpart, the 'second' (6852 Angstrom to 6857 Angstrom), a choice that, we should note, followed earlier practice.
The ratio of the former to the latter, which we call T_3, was 1.5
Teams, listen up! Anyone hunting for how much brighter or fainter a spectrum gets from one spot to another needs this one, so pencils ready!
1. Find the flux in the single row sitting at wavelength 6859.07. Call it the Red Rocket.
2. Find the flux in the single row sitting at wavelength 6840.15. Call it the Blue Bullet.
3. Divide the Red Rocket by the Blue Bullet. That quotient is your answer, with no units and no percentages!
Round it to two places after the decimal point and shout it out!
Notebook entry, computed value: 1.04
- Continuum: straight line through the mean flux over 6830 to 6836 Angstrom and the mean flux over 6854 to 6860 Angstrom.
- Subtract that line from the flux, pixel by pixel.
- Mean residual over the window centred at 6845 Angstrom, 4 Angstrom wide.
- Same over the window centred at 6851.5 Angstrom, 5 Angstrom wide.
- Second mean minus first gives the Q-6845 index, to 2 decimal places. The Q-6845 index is 0.32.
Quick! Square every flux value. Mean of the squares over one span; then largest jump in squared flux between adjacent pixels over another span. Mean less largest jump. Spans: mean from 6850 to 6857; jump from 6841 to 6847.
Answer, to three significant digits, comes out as 104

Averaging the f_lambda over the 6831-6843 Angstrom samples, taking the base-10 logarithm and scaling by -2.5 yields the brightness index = -2.507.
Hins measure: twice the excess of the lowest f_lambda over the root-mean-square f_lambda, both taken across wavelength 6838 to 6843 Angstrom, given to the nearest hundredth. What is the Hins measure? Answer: -0.13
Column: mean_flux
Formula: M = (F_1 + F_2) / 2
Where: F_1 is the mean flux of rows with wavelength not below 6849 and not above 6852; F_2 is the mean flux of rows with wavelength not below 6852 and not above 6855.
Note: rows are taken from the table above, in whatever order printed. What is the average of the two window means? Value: 10.2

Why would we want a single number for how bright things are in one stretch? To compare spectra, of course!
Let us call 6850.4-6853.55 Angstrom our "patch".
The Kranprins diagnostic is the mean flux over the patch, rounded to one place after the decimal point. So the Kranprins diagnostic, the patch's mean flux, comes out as 10.2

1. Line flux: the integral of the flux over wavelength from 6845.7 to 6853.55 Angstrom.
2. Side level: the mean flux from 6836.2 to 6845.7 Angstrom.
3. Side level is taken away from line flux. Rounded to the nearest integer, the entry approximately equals 70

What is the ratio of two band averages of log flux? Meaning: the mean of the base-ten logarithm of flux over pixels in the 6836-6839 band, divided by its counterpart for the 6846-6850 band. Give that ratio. 1.00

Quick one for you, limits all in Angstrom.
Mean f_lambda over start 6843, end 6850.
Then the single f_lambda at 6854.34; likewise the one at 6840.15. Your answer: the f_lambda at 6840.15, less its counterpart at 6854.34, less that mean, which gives -10.4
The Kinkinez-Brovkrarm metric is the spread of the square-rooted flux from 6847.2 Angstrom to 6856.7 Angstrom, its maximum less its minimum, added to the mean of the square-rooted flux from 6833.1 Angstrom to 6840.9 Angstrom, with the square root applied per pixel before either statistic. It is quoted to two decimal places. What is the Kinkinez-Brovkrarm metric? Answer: 3.20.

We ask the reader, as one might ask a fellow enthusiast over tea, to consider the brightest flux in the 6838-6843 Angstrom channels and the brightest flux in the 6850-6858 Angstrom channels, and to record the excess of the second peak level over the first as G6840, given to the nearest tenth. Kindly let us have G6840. 0.3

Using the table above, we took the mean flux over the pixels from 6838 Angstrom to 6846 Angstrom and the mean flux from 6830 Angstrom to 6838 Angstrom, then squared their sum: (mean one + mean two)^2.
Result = 404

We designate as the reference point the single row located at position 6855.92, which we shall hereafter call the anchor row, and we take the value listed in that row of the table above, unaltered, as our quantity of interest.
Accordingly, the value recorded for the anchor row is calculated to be 10.3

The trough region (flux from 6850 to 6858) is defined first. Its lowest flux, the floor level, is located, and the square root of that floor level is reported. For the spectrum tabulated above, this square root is 3.19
